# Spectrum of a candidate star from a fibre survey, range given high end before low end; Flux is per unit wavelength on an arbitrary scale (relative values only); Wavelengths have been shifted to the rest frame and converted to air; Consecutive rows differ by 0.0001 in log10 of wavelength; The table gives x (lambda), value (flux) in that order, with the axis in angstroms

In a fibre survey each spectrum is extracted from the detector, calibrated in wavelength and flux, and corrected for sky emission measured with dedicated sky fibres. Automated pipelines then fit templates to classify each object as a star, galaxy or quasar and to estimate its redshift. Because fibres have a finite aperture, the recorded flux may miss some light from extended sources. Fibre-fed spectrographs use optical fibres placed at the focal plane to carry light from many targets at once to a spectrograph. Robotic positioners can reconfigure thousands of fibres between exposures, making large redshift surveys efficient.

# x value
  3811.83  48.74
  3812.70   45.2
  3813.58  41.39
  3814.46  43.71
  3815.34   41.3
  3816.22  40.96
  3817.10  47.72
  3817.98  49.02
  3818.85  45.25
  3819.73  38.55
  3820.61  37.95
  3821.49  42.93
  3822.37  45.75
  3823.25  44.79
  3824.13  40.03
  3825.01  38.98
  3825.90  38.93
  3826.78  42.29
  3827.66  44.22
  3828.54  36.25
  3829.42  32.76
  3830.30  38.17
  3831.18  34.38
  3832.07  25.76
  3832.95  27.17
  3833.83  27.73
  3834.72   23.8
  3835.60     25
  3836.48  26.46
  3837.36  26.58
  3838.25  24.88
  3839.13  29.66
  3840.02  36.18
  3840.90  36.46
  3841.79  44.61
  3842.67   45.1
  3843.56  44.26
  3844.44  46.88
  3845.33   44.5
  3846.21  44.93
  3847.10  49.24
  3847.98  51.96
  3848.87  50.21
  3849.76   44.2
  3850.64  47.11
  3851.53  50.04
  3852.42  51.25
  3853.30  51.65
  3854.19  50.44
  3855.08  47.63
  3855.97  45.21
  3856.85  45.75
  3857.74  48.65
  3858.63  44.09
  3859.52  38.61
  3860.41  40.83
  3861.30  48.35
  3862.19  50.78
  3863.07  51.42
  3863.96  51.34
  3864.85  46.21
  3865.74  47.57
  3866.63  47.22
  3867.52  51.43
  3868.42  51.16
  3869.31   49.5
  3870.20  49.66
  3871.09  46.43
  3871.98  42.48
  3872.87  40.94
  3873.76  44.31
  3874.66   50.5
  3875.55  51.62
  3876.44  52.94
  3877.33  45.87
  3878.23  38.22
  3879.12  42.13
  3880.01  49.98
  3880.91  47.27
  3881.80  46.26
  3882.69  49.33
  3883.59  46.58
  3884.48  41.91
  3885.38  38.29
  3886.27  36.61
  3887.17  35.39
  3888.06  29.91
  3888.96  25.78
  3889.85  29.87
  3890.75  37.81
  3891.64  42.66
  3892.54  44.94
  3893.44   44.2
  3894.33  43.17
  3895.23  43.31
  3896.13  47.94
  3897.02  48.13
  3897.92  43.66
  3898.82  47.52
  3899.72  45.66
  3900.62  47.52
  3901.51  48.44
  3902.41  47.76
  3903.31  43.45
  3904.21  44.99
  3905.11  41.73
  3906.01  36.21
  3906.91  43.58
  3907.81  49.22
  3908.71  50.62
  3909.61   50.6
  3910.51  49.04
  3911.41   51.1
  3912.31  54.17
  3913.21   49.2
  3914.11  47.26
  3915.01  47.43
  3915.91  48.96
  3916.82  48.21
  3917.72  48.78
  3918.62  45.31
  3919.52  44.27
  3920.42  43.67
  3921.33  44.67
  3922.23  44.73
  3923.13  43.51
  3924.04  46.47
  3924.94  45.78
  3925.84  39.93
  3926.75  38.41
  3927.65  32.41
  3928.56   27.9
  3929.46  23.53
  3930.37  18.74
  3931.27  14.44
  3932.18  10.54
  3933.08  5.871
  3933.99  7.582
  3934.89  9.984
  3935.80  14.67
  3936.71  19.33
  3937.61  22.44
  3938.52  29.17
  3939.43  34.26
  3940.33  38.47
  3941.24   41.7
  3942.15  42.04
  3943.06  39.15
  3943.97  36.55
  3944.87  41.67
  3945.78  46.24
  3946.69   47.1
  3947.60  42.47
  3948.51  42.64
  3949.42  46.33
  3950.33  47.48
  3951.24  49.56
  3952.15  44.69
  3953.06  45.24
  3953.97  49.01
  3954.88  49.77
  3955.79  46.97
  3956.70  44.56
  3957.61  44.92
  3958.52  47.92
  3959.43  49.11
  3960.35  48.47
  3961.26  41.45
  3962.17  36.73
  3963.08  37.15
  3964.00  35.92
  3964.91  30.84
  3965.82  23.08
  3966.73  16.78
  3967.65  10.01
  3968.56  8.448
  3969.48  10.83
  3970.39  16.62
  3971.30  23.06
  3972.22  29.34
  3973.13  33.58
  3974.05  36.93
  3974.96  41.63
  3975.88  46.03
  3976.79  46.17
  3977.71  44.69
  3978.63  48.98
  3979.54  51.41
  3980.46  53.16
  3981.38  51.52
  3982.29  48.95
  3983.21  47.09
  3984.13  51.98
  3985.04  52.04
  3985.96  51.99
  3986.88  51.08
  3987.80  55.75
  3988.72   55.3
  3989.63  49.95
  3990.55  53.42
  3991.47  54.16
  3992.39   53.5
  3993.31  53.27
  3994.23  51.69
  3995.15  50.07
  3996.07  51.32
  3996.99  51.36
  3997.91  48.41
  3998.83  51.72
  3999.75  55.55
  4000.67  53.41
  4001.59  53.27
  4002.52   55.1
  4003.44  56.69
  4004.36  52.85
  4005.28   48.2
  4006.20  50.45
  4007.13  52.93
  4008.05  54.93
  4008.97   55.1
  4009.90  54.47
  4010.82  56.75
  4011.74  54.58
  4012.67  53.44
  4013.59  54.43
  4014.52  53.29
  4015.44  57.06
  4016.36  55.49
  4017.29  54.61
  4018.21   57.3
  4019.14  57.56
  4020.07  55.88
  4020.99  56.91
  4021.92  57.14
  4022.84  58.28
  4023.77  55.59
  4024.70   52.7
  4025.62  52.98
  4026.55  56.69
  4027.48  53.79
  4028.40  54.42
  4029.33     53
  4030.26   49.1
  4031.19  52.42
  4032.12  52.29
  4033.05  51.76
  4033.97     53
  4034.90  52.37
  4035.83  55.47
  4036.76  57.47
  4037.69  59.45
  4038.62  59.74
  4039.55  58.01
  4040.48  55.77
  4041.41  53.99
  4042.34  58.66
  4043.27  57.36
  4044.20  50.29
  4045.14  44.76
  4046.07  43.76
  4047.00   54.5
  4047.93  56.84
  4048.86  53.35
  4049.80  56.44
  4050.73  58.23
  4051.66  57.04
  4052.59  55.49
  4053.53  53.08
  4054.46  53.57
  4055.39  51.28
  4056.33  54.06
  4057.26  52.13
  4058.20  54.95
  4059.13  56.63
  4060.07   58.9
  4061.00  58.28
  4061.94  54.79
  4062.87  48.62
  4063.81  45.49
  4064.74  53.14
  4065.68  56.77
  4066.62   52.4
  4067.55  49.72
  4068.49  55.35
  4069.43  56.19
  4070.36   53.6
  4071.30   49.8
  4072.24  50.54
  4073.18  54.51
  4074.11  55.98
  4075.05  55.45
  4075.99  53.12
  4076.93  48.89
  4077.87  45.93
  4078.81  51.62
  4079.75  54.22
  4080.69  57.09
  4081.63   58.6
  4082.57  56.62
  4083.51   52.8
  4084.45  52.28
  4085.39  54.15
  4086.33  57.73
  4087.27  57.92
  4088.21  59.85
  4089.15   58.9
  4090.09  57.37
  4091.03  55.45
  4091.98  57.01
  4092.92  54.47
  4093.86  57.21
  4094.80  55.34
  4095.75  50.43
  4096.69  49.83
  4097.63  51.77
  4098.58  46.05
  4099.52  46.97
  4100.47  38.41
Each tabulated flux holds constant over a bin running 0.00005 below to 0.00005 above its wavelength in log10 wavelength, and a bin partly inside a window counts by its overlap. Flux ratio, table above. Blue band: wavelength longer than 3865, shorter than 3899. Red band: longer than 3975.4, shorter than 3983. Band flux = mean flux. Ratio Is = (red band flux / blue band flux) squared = 1.2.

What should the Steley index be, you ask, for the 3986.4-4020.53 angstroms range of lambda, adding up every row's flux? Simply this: 1984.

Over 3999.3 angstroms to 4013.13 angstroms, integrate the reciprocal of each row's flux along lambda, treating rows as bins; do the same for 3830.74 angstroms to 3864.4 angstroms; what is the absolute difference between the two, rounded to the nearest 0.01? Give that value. 0.61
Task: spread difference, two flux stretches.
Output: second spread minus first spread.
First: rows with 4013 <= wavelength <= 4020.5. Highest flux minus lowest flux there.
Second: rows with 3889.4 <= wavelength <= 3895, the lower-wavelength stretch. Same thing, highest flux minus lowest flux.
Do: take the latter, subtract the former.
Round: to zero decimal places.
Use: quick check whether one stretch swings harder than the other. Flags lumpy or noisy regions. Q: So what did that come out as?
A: 11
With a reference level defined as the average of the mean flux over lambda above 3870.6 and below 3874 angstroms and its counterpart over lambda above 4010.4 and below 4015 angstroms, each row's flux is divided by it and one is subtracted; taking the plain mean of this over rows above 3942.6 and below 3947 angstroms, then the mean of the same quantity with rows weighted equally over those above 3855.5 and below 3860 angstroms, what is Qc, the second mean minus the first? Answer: 0.05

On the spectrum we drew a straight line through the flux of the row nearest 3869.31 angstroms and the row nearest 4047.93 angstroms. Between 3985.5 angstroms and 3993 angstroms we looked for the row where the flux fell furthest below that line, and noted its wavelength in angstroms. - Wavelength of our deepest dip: 3989.63 angstroms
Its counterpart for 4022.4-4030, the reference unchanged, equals 4024.70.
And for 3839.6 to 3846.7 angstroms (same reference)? 3840.02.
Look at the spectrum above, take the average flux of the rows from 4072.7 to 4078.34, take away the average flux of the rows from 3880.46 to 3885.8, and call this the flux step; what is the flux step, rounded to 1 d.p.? 7.4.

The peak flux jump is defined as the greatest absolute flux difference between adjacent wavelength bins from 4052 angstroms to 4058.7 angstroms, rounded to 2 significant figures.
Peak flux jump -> 2.8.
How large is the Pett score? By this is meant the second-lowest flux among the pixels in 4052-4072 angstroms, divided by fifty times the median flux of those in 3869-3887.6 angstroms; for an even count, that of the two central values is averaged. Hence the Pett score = 0.0210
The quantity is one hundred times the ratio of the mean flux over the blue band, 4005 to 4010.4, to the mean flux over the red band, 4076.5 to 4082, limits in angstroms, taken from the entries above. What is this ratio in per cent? 100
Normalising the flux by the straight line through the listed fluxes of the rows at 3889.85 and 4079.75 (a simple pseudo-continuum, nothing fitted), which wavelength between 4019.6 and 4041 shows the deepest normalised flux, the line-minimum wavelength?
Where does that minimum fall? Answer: 4030.26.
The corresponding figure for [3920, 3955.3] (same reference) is 3933.08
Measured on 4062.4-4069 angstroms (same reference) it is 4063.81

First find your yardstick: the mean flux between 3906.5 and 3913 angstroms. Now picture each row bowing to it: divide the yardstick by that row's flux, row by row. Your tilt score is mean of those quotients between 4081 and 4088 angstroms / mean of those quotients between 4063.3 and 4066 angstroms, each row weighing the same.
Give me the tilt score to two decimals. 0.92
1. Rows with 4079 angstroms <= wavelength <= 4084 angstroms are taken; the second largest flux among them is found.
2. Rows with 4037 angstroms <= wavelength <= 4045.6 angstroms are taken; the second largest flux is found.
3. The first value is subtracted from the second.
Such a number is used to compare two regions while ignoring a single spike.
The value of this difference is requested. 2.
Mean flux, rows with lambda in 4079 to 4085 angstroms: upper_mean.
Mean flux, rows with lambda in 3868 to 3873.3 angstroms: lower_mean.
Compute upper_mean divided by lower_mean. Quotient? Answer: 1.18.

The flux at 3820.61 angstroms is 37.95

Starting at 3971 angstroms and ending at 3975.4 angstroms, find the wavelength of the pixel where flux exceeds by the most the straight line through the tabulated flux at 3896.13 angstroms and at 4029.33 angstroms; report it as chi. 3974.96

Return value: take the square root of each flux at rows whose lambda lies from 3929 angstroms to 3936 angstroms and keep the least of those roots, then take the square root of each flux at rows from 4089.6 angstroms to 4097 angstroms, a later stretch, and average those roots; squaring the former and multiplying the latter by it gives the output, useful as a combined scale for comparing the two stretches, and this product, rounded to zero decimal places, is 43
